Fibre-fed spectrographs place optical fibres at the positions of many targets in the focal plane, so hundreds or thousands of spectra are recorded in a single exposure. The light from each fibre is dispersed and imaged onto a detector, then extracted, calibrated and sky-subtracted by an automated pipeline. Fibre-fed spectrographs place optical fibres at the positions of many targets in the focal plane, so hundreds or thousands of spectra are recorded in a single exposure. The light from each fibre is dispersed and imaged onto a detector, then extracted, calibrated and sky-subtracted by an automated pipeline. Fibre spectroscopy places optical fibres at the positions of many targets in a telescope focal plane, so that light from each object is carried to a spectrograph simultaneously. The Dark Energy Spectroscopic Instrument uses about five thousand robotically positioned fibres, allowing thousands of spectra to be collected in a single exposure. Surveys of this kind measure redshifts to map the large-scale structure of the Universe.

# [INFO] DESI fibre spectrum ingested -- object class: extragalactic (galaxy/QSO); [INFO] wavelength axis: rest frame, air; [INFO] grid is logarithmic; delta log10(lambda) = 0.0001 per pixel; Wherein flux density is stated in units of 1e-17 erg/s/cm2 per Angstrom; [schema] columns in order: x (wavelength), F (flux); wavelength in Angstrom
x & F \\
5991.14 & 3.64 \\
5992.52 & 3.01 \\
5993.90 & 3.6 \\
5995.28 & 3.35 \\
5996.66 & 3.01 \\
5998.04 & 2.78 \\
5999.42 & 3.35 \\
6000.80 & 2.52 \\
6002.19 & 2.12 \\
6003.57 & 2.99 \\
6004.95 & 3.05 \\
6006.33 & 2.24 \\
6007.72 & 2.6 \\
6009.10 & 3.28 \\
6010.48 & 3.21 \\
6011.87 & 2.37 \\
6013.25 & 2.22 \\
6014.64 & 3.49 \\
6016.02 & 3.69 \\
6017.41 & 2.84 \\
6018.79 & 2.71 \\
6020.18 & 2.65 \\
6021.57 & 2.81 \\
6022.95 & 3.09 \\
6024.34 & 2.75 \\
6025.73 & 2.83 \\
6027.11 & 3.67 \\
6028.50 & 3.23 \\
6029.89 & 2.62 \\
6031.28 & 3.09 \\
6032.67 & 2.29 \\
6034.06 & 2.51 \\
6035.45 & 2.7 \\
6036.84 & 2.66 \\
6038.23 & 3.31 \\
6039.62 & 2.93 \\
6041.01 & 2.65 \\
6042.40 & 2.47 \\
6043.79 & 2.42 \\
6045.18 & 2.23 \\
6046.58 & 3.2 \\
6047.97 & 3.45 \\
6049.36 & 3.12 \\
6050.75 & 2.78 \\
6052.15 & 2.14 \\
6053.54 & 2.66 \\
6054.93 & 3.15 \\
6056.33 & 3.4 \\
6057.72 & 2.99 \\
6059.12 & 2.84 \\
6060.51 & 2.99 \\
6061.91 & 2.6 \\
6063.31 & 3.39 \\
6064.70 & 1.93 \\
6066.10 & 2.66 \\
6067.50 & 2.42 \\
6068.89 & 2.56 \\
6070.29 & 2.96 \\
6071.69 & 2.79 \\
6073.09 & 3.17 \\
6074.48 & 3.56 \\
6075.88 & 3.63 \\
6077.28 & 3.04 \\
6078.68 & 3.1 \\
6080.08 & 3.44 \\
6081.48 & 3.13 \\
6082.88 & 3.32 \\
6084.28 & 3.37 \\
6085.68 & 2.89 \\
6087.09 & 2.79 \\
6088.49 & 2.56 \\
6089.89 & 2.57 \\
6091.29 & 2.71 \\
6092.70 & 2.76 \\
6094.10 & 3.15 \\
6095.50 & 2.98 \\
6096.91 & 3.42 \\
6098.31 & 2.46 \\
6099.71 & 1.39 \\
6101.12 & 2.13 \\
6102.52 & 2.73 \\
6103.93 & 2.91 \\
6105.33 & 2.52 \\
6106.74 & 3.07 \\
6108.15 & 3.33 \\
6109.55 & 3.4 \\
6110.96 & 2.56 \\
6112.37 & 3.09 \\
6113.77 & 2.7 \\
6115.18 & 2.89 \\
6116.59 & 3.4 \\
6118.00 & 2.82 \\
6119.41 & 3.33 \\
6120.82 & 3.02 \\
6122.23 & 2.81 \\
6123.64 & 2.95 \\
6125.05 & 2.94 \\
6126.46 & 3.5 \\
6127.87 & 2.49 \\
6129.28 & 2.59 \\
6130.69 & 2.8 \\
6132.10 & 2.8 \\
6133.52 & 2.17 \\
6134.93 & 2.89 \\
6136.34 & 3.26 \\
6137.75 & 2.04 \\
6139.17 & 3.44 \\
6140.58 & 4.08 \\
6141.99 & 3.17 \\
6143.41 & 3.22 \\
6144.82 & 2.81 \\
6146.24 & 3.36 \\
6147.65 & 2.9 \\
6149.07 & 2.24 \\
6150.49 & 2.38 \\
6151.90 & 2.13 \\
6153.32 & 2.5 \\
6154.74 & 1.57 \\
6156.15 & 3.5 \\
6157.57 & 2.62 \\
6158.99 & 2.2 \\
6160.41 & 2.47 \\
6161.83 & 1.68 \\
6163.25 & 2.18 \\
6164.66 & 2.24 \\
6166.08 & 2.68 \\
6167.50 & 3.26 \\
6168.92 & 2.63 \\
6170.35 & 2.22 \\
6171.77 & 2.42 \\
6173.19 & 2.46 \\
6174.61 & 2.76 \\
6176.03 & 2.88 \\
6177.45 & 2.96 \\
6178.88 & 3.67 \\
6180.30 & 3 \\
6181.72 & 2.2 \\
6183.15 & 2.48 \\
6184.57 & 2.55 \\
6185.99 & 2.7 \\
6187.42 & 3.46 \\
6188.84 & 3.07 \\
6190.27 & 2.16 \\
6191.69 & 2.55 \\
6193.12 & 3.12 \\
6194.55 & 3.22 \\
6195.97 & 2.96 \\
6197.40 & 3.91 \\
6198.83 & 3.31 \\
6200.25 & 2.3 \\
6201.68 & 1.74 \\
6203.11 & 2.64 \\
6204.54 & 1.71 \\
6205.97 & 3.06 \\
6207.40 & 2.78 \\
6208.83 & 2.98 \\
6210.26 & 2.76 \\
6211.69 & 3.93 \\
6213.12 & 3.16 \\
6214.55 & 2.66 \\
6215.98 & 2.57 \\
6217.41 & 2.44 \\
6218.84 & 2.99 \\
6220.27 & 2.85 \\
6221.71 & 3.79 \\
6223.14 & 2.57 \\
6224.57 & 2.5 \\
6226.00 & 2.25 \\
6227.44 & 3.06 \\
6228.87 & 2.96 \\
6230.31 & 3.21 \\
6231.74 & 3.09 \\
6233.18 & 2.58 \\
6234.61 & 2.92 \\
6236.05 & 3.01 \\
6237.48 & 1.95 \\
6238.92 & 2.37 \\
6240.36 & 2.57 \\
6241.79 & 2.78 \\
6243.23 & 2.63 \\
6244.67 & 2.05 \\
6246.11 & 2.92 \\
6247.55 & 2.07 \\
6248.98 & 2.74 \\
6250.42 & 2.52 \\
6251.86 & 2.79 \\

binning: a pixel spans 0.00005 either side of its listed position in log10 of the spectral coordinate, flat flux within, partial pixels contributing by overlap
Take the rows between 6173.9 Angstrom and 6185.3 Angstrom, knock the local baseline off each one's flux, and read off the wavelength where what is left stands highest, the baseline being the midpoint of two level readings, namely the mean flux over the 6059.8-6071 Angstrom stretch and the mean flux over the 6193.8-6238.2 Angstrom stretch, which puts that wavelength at 6178.88 Angstrom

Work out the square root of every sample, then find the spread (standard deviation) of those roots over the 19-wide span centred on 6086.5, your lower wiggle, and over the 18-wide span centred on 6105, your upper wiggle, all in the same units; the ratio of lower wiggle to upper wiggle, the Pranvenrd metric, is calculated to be 0.5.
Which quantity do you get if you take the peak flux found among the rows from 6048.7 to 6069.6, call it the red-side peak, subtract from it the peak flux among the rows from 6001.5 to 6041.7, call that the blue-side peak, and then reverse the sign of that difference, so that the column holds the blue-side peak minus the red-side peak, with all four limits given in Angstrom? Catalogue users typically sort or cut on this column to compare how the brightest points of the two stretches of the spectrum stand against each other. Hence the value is 0.29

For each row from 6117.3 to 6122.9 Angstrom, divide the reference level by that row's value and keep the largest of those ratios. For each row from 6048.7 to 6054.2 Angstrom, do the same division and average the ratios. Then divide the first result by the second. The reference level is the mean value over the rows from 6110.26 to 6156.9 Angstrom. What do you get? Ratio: 0.93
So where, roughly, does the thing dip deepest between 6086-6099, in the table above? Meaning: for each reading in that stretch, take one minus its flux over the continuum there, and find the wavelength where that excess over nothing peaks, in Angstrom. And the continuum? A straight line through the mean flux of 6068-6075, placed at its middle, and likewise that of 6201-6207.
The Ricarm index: 6098.31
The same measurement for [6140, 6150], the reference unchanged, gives 6149.07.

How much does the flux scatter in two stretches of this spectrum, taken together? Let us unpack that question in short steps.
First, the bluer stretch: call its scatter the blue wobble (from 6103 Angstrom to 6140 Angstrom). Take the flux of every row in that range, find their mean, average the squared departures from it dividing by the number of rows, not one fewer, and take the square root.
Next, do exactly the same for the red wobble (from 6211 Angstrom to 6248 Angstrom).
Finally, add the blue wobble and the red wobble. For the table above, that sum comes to 0.836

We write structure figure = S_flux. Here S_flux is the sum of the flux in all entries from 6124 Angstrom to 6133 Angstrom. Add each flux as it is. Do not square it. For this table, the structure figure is 17.1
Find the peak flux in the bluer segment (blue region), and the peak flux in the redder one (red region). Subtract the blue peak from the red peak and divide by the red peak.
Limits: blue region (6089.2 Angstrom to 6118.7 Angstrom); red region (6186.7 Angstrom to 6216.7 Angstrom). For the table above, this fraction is 0.13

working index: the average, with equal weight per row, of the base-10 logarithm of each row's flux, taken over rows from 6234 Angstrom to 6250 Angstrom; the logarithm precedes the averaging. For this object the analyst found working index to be 0.401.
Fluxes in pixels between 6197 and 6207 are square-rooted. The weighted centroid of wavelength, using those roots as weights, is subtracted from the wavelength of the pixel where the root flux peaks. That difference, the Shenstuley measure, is -4.1 Angstrom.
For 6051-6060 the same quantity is 0.6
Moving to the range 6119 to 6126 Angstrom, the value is -2.8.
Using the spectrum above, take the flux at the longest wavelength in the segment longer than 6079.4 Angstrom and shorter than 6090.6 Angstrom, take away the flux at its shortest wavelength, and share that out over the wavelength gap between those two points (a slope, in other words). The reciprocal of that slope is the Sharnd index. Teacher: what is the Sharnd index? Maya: -11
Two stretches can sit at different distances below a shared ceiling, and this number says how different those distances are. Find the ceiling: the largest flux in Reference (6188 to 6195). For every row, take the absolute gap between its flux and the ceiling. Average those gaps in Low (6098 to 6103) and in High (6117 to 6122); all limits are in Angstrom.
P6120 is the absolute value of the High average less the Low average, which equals 0.8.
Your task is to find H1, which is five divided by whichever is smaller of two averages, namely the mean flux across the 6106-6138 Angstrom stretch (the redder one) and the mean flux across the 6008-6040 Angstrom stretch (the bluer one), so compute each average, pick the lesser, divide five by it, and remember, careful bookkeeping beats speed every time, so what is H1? 1.72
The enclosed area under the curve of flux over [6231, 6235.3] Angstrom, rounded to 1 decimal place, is 12.3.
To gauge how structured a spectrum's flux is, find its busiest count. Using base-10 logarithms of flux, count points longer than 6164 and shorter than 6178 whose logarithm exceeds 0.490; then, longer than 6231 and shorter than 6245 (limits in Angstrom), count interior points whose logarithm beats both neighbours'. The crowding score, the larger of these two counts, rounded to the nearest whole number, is 2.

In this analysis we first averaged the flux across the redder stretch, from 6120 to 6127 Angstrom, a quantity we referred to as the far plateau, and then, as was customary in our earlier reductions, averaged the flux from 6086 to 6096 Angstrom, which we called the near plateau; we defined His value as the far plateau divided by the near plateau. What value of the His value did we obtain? 1.09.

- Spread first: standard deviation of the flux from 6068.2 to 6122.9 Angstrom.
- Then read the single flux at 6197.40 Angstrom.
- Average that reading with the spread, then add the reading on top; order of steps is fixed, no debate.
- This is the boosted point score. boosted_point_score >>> 6.1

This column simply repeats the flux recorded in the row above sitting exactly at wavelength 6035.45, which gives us 2.7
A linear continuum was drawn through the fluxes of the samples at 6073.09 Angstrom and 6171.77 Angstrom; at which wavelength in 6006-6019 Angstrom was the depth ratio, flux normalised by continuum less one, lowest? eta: 6006.33 Angstrom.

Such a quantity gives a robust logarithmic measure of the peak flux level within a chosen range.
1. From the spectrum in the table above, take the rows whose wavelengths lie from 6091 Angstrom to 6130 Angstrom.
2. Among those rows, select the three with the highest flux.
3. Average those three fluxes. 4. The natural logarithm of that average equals 1.235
